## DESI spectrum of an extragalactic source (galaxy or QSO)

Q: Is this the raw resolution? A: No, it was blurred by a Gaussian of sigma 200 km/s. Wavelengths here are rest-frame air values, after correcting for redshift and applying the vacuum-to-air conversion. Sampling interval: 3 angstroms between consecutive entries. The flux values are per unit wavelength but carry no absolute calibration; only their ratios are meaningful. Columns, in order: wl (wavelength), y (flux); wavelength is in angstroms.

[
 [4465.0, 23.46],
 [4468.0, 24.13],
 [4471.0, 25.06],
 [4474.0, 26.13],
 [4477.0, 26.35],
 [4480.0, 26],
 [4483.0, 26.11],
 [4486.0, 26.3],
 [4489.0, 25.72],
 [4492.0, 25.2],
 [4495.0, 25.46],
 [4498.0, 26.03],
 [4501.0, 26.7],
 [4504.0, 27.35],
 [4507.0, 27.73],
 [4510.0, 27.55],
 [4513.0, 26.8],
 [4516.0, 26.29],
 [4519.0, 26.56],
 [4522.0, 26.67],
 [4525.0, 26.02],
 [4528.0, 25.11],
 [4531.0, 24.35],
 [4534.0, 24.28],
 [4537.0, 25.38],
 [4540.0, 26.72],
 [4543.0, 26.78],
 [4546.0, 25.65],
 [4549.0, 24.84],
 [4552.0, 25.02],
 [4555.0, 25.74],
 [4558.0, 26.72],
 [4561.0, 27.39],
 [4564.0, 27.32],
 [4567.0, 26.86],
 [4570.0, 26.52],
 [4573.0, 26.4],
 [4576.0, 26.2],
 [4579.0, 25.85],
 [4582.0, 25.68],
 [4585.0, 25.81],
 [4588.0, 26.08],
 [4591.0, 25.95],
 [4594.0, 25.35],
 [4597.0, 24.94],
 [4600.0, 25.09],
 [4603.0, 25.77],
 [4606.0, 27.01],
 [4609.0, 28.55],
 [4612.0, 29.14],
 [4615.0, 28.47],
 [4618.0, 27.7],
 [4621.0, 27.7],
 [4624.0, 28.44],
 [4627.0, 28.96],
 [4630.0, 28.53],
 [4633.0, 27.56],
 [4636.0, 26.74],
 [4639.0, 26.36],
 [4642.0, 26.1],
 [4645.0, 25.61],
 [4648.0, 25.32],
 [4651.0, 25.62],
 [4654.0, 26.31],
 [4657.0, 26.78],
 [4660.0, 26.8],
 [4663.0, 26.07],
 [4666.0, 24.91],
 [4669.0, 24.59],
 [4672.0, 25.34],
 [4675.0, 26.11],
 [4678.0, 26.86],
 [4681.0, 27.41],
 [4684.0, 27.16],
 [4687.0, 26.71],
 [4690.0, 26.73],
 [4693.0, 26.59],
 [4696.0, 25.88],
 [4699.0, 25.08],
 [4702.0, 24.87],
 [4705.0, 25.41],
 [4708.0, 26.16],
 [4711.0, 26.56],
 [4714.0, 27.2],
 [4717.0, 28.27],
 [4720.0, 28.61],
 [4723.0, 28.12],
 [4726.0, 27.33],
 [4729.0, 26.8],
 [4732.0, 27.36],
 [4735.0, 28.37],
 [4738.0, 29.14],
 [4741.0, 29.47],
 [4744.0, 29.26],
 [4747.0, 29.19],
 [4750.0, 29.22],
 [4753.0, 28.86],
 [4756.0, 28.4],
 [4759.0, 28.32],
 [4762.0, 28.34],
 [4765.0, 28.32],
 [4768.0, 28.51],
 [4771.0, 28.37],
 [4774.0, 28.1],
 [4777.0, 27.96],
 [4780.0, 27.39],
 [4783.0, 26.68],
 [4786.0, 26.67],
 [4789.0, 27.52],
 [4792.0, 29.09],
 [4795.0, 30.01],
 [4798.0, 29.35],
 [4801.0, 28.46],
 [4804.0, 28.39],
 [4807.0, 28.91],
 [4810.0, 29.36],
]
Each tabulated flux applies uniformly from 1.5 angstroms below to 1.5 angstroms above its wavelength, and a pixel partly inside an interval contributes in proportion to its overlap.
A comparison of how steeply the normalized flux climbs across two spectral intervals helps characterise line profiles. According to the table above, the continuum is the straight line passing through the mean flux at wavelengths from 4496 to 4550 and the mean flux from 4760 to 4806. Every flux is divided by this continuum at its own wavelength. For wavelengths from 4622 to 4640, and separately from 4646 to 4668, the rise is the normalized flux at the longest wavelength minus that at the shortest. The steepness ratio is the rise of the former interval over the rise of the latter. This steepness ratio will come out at 4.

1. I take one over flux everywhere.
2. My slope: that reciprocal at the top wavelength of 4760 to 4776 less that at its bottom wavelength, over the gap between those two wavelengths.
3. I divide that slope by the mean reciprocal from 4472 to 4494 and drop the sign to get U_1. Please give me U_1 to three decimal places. 0.001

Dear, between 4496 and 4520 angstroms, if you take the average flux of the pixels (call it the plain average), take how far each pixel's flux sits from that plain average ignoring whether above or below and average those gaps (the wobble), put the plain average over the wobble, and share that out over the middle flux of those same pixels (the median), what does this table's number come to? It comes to 2.01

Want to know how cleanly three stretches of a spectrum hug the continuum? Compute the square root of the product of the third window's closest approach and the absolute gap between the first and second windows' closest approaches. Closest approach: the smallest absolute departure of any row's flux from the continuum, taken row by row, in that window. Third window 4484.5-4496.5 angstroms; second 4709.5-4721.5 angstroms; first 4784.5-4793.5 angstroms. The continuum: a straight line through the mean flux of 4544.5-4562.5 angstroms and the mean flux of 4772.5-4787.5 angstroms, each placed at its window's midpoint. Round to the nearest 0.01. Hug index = 0.10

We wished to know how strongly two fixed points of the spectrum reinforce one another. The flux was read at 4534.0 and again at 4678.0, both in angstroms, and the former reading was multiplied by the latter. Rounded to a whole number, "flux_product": 652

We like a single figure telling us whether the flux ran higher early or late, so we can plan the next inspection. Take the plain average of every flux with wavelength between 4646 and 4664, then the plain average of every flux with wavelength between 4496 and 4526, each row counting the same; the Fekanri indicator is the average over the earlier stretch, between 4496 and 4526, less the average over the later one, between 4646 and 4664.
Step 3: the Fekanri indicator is 0.6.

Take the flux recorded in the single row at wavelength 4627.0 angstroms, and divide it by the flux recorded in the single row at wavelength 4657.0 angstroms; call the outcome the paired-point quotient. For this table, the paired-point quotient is 1.08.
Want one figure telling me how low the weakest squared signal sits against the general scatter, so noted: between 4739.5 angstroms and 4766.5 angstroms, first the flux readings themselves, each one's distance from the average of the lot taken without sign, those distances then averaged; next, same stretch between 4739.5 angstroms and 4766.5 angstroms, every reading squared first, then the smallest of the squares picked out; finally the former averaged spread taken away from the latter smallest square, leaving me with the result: 802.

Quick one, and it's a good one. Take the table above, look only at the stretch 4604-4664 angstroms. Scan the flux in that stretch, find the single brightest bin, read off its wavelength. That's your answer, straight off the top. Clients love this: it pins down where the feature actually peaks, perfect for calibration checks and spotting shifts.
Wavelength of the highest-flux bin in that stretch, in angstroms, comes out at 4612.0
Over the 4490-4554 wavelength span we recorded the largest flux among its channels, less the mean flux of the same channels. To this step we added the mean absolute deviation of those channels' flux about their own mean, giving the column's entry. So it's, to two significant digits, 2.6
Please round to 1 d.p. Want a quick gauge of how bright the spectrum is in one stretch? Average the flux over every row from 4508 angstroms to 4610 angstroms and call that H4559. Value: 26.1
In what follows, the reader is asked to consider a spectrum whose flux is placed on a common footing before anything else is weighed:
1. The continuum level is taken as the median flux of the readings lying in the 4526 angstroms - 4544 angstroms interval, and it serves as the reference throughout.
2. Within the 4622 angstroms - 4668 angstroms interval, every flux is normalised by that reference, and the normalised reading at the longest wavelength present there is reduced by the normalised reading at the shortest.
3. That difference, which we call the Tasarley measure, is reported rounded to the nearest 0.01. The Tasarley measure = -0.14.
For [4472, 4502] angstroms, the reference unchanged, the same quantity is 0.02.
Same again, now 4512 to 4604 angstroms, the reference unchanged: -0.04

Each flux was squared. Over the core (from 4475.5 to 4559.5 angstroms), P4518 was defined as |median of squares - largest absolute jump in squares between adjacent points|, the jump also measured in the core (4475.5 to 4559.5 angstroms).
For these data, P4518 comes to 610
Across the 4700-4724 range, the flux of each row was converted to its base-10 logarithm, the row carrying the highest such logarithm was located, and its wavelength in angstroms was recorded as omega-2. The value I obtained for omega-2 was 4720.0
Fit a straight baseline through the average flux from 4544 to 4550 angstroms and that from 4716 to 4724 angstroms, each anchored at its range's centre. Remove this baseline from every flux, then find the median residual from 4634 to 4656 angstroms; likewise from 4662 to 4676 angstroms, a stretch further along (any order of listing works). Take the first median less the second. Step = 1.3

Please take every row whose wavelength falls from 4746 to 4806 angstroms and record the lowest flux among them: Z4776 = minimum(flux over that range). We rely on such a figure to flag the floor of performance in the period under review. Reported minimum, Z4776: 26.67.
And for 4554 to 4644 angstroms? 24.94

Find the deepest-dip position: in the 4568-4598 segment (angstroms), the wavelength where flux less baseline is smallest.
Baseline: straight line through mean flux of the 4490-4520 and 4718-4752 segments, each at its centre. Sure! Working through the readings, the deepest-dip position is 4597.0 angstroms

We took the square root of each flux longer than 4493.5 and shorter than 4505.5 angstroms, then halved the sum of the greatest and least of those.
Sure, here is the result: 5.14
